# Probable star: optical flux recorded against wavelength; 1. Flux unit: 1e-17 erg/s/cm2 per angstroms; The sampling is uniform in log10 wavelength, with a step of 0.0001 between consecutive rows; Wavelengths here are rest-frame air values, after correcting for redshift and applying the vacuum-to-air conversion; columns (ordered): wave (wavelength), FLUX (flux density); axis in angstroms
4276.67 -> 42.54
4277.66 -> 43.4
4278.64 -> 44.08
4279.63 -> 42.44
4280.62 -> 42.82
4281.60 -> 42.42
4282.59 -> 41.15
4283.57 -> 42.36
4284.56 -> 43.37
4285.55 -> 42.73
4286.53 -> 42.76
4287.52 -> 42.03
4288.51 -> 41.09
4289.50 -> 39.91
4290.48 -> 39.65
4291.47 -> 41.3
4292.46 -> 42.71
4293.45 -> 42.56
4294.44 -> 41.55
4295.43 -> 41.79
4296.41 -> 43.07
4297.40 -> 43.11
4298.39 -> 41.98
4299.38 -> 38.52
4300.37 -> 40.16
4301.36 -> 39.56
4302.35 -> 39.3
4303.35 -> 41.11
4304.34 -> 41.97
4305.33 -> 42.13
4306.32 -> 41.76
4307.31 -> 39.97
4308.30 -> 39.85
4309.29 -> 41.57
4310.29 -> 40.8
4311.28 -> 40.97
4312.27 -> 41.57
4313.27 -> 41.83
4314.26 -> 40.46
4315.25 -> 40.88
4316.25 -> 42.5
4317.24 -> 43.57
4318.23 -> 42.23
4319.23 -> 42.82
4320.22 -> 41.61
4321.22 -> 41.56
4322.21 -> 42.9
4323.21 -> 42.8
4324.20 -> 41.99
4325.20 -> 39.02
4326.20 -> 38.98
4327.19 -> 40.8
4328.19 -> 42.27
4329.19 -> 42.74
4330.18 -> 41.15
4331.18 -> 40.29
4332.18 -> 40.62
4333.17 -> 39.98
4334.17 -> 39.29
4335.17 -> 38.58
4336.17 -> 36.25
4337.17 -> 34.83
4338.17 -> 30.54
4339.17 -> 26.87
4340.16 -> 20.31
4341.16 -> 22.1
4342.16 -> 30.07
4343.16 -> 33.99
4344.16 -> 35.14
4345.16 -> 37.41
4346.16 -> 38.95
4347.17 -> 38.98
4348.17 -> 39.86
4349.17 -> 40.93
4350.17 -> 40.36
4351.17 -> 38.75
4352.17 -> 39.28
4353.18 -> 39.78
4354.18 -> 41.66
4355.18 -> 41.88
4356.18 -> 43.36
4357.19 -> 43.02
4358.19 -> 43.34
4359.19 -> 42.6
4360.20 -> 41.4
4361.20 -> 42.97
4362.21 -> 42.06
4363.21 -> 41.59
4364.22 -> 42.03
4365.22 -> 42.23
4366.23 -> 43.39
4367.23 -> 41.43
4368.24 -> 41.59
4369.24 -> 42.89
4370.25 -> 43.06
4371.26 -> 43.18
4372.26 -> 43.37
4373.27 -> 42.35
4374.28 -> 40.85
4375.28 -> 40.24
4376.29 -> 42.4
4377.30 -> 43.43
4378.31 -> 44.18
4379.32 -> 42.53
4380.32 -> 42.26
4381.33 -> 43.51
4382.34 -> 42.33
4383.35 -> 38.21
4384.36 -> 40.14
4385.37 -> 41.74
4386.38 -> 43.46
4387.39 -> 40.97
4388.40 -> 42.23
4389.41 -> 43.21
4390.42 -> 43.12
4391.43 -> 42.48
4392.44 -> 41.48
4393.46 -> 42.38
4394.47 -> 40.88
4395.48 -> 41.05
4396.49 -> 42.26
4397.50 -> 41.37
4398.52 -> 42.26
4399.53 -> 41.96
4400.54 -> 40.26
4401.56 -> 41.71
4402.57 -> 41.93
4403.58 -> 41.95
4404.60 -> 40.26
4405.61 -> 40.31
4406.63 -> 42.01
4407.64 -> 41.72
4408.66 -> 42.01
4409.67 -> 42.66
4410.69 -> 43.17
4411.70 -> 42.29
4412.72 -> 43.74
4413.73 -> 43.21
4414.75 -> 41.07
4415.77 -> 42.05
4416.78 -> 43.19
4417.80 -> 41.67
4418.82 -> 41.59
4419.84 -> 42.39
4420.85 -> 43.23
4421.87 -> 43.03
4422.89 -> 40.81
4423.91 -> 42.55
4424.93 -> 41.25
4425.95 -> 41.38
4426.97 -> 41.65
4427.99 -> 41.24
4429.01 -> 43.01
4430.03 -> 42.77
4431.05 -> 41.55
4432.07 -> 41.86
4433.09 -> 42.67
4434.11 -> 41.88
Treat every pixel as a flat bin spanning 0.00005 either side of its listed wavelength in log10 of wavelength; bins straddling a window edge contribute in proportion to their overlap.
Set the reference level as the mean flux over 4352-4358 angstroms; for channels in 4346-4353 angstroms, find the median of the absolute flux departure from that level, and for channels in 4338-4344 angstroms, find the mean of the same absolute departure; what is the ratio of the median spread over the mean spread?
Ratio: 0.2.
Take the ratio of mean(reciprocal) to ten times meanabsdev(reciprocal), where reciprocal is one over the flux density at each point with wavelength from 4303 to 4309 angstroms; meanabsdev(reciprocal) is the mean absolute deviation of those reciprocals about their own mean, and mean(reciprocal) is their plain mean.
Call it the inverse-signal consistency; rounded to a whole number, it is 5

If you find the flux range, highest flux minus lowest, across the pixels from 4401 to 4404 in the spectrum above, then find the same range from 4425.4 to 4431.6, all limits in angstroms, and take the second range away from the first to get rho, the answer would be -1.5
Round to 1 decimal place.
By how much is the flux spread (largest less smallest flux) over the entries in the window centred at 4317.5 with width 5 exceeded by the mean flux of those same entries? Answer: 39.7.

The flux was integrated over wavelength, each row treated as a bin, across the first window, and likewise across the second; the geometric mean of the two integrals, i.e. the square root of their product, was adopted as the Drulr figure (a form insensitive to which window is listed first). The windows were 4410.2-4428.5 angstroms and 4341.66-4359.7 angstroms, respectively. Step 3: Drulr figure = 741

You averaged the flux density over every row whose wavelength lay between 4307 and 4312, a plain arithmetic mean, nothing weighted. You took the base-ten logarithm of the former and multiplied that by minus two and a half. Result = -4.02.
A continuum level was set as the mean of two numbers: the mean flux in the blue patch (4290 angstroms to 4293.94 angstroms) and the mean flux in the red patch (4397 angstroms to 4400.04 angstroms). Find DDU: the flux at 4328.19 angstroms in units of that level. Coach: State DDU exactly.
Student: 1.01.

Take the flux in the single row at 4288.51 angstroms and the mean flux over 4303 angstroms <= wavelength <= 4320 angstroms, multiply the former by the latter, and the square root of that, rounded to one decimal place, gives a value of 41.3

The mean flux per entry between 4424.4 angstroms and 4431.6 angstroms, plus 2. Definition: 43.8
